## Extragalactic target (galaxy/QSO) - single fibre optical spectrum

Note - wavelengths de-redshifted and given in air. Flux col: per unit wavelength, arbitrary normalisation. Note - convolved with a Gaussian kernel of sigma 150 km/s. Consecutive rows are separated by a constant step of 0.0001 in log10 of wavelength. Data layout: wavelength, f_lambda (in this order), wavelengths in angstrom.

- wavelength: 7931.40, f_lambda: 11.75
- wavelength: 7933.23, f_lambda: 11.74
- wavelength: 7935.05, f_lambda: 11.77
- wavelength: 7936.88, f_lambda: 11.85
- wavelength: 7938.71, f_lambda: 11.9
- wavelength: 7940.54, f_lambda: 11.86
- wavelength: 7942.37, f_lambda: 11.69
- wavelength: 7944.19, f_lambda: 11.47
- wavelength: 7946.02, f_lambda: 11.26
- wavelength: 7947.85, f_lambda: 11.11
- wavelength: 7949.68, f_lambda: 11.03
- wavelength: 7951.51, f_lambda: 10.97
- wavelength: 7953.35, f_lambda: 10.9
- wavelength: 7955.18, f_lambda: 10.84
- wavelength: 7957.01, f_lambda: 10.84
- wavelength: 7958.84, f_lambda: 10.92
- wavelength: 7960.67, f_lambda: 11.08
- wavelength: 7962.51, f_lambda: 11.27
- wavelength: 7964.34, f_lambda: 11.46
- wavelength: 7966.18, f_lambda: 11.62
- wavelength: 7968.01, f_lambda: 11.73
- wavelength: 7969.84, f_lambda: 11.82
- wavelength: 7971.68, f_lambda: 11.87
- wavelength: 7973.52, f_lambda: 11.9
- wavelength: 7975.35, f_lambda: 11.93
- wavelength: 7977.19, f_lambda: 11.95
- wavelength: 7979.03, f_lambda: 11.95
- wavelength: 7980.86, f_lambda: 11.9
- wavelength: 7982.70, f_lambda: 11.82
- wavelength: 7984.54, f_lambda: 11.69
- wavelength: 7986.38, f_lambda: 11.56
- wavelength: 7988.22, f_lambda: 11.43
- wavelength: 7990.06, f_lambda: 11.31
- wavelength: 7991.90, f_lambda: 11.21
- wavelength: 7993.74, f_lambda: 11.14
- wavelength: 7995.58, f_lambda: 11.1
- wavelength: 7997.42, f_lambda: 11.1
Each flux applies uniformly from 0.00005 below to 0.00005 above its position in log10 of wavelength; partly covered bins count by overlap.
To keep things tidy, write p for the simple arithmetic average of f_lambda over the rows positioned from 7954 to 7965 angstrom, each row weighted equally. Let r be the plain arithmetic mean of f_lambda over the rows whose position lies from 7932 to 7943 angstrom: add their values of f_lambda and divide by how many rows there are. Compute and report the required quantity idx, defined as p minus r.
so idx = -0.7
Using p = 11.1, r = 11.8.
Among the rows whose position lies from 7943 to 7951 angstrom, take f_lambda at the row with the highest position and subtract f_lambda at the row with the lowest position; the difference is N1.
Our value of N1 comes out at -0.44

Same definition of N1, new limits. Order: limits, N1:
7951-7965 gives 0.49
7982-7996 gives -0.72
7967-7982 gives 0.17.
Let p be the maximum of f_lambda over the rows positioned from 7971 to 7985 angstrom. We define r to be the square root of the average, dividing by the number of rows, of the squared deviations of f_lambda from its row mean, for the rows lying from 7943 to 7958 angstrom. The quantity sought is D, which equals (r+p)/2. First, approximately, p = 11.95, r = 0.207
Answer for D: 6.08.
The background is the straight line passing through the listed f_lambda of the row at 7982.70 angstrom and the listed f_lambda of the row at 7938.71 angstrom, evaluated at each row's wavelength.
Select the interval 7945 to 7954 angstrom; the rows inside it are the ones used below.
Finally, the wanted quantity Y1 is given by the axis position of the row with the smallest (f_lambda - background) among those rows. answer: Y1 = 7953.35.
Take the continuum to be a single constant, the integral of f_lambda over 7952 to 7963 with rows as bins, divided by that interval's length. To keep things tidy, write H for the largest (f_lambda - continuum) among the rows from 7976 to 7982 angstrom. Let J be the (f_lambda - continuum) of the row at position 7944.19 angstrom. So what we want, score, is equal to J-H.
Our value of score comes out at -0.5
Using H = 0.99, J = 0.5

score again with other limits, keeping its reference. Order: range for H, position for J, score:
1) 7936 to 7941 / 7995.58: -0.8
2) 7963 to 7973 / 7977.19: 0.1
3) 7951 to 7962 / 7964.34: 0.4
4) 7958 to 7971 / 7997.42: -0.7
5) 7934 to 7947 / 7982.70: -0.1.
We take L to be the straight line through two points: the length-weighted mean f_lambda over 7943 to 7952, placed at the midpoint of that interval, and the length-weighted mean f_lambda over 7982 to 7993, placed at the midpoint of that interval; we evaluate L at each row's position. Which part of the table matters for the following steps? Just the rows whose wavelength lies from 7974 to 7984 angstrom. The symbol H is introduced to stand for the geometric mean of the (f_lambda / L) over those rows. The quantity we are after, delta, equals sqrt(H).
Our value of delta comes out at 1.02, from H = 1.04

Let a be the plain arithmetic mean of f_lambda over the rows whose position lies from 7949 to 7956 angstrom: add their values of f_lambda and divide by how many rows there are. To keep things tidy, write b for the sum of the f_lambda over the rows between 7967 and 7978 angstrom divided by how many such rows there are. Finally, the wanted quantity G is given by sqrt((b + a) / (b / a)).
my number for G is 4.58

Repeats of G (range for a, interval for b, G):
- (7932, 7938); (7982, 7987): 4.87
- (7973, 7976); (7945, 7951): 4.97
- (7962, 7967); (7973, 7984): 4.74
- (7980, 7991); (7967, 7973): 4.80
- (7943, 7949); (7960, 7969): 4.73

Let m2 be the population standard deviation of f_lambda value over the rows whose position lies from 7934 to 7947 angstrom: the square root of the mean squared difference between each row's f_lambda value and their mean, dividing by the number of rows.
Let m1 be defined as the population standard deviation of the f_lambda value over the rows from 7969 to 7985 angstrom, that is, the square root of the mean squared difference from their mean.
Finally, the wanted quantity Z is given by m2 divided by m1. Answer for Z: 2.8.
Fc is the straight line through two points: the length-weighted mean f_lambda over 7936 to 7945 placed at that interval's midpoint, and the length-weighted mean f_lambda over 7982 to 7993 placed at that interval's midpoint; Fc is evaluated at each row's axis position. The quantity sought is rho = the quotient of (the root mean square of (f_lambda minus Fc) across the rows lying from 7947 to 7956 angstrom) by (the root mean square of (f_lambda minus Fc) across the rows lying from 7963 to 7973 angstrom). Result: 3.9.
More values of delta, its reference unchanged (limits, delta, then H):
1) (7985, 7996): 0.99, 0.98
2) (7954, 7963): 0.99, 0.97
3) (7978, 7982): 1.02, 1.04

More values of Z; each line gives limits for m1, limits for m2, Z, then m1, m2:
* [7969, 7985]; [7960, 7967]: 2.6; 0.079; 0.20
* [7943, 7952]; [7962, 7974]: 1.2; 0.180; 0.22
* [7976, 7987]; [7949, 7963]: 0.9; 0.144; 0.14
